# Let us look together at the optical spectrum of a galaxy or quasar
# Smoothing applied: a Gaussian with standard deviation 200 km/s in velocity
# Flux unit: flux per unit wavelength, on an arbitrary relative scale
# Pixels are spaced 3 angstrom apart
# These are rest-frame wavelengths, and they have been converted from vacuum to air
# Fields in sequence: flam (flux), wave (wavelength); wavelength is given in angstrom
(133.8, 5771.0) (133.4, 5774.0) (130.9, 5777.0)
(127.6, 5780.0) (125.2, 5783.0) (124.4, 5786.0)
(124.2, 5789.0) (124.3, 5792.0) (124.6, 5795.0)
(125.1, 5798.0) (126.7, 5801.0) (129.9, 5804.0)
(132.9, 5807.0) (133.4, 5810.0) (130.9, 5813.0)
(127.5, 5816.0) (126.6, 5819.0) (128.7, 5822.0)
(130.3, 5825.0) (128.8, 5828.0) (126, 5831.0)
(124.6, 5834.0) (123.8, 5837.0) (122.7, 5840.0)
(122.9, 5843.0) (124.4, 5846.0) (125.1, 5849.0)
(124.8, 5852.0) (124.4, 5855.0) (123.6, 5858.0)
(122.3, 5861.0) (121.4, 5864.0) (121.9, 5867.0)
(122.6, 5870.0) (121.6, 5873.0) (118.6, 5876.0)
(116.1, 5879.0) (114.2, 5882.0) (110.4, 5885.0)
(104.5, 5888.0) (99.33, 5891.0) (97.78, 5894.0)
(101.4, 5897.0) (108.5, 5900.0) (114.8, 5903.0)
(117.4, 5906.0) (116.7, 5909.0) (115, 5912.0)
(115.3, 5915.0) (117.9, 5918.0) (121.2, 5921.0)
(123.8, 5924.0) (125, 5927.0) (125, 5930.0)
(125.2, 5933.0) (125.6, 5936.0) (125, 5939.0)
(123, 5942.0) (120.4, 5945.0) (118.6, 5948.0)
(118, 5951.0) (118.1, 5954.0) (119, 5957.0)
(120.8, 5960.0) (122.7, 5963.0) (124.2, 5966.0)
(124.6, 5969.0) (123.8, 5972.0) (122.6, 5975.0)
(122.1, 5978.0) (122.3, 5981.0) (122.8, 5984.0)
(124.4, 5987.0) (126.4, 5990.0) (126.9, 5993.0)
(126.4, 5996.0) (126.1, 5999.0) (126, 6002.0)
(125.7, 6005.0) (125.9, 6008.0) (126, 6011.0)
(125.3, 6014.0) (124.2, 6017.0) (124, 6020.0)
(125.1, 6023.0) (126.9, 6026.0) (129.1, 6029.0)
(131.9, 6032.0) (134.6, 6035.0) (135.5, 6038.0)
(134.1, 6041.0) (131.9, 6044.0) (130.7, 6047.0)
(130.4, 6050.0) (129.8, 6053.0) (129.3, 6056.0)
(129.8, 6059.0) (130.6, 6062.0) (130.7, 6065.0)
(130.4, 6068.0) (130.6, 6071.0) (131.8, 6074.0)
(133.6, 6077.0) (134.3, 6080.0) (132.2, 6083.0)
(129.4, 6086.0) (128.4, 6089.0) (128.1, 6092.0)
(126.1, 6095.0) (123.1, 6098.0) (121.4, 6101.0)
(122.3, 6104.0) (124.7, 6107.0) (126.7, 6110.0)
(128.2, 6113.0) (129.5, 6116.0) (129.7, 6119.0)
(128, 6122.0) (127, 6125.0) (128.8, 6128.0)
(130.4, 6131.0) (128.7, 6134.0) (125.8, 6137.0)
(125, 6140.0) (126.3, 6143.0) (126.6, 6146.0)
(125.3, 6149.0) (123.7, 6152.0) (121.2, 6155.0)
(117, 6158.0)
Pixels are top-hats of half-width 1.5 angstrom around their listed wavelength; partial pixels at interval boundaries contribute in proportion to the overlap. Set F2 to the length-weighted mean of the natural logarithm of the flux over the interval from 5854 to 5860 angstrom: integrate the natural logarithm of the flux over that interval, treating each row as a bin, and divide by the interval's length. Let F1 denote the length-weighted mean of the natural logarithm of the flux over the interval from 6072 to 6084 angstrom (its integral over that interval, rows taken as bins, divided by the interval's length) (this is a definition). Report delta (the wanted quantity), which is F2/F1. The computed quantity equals 0.99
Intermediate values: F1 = 4.89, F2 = 4.82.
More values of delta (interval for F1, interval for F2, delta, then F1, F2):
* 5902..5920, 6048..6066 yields 1.02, 4.76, 4.87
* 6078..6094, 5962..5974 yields 0.99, 4.87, 4.82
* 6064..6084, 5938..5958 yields 0.98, 4.88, 4.79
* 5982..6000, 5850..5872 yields 1.00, 4.83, 4.81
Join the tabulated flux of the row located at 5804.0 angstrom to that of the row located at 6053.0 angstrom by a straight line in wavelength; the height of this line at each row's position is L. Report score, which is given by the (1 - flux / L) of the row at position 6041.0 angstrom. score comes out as -0.033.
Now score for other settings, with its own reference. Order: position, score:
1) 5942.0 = 0.053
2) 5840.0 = 0.055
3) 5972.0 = 0.046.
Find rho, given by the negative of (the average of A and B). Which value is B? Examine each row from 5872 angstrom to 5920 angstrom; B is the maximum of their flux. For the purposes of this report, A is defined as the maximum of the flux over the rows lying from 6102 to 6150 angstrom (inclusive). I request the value -126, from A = 130.4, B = 121.6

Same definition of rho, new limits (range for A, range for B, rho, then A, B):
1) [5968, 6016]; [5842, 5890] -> -126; 126.9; 125.1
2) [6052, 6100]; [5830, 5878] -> -130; 134.3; 126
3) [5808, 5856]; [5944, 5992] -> -130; 133.4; 126.4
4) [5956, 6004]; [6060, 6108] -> -131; 126.9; 134.3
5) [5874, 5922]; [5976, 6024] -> -124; 121.2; 126.9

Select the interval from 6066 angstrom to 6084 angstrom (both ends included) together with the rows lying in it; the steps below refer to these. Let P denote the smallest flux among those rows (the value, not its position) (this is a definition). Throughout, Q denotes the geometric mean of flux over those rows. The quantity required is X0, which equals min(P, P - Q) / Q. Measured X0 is -0.013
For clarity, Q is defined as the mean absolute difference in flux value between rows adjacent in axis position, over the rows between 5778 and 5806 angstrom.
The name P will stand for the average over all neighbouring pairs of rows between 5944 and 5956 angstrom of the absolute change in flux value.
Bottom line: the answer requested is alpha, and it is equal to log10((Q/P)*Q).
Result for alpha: 0.2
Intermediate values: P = 0.8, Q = 1.1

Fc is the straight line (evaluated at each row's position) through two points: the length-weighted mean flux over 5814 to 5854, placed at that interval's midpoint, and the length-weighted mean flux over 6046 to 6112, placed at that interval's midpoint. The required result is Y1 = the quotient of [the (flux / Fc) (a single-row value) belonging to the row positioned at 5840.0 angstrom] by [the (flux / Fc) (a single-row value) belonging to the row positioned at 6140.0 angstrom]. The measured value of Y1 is 1.01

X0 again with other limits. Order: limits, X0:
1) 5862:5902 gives -0.126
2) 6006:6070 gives -0.041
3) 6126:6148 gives -0.019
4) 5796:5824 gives -0.031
